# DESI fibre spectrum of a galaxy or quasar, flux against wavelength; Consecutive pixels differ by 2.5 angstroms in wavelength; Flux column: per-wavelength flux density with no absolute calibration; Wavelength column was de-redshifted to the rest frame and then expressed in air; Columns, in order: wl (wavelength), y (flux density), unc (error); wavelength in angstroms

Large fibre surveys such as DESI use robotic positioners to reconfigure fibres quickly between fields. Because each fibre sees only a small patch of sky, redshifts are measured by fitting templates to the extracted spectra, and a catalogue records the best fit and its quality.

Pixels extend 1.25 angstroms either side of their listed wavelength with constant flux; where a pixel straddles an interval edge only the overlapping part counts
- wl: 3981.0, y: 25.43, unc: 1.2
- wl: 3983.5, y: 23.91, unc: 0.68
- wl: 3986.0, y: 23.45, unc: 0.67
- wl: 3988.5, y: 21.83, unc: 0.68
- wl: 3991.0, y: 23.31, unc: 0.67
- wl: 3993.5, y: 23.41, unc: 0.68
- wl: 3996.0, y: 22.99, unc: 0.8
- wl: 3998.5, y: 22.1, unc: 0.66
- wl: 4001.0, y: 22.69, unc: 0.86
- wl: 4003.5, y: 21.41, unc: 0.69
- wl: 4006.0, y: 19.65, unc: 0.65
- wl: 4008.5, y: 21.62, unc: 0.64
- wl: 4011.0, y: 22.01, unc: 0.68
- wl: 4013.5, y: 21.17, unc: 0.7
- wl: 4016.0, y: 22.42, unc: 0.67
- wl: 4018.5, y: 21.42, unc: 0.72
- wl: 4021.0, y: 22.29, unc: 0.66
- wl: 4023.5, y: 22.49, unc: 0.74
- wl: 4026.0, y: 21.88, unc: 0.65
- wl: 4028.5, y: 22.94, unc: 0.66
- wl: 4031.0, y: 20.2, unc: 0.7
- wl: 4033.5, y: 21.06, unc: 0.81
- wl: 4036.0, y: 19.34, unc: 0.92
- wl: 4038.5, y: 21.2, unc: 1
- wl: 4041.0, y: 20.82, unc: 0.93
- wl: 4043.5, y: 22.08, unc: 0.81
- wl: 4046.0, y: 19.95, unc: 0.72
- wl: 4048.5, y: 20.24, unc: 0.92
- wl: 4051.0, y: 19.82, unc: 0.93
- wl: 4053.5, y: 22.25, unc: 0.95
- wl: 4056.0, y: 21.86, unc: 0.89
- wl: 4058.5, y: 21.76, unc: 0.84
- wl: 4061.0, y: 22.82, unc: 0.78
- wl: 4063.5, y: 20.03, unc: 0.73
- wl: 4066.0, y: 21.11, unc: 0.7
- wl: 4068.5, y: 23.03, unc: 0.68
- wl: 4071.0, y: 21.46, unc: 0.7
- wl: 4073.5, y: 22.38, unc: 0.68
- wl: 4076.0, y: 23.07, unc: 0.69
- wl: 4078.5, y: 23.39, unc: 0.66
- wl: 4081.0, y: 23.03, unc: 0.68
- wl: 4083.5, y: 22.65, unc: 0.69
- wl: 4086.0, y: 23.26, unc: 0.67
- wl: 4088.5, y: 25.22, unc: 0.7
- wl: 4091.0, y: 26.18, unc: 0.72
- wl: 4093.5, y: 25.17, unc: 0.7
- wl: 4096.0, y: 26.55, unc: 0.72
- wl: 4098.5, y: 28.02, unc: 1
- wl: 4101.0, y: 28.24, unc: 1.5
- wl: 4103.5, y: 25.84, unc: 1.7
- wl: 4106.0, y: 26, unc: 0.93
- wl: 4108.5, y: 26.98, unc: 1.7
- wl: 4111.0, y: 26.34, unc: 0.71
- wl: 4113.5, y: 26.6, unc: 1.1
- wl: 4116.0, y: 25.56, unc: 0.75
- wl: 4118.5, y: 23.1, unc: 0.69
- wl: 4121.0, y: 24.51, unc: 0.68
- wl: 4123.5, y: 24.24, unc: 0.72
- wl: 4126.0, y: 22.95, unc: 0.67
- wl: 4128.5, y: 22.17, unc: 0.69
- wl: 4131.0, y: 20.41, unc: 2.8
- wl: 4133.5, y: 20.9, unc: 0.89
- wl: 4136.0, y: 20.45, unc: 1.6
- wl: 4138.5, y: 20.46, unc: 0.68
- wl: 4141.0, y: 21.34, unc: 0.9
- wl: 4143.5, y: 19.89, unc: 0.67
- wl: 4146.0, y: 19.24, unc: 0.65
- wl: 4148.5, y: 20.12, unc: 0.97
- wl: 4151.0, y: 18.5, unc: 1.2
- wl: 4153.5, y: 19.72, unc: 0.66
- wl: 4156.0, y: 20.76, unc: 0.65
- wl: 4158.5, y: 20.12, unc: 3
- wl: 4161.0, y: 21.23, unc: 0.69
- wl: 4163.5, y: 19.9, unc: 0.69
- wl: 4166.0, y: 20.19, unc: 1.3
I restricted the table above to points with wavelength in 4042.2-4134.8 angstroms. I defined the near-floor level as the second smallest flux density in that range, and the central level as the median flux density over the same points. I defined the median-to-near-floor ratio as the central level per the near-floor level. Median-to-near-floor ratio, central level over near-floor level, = 1.15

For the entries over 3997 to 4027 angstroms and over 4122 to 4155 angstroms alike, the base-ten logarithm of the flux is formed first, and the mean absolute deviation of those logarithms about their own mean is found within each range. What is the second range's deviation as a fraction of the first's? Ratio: 2.0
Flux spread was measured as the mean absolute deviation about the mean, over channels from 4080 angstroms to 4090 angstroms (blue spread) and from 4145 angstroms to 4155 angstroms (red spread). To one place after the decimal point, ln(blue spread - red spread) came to -1.2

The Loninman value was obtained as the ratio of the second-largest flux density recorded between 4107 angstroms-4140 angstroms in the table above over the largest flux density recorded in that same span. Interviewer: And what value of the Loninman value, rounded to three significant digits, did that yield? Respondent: 0.986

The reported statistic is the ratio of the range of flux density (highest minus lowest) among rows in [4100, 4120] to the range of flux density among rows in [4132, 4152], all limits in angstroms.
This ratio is 1.81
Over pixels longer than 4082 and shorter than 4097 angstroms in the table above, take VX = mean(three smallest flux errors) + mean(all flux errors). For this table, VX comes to 1.39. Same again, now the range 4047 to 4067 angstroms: 1.58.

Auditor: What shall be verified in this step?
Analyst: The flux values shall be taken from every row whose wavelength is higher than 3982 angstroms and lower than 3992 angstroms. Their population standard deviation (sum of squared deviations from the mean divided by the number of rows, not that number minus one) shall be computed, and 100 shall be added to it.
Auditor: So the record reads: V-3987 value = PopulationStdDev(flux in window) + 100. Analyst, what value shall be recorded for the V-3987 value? 100.8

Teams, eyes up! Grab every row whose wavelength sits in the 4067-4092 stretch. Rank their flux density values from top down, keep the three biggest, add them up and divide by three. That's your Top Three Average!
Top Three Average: 25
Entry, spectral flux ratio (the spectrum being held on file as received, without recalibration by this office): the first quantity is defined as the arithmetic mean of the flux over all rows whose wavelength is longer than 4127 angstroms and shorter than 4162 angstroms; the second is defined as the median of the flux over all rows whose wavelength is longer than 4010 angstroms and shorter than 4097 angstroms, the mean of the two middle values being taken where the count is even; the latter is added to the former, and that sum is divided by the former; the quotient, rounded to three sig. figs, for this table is 2.08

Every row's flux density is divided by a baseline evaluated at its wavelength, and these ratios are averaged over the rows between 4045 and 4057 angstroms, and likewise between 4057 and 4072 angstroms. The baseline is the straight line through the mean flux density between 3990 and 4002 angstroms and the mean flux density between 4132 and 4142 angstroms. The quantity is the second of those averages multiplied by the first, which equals 0.94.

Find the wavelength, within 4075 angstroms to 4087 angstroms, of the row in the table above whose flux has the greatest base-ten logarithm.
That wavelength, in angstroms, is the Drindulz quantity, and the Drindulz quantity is 4078.5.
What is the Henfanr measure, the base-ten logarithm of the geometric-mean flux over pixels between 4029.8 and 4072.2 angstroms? 1.32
